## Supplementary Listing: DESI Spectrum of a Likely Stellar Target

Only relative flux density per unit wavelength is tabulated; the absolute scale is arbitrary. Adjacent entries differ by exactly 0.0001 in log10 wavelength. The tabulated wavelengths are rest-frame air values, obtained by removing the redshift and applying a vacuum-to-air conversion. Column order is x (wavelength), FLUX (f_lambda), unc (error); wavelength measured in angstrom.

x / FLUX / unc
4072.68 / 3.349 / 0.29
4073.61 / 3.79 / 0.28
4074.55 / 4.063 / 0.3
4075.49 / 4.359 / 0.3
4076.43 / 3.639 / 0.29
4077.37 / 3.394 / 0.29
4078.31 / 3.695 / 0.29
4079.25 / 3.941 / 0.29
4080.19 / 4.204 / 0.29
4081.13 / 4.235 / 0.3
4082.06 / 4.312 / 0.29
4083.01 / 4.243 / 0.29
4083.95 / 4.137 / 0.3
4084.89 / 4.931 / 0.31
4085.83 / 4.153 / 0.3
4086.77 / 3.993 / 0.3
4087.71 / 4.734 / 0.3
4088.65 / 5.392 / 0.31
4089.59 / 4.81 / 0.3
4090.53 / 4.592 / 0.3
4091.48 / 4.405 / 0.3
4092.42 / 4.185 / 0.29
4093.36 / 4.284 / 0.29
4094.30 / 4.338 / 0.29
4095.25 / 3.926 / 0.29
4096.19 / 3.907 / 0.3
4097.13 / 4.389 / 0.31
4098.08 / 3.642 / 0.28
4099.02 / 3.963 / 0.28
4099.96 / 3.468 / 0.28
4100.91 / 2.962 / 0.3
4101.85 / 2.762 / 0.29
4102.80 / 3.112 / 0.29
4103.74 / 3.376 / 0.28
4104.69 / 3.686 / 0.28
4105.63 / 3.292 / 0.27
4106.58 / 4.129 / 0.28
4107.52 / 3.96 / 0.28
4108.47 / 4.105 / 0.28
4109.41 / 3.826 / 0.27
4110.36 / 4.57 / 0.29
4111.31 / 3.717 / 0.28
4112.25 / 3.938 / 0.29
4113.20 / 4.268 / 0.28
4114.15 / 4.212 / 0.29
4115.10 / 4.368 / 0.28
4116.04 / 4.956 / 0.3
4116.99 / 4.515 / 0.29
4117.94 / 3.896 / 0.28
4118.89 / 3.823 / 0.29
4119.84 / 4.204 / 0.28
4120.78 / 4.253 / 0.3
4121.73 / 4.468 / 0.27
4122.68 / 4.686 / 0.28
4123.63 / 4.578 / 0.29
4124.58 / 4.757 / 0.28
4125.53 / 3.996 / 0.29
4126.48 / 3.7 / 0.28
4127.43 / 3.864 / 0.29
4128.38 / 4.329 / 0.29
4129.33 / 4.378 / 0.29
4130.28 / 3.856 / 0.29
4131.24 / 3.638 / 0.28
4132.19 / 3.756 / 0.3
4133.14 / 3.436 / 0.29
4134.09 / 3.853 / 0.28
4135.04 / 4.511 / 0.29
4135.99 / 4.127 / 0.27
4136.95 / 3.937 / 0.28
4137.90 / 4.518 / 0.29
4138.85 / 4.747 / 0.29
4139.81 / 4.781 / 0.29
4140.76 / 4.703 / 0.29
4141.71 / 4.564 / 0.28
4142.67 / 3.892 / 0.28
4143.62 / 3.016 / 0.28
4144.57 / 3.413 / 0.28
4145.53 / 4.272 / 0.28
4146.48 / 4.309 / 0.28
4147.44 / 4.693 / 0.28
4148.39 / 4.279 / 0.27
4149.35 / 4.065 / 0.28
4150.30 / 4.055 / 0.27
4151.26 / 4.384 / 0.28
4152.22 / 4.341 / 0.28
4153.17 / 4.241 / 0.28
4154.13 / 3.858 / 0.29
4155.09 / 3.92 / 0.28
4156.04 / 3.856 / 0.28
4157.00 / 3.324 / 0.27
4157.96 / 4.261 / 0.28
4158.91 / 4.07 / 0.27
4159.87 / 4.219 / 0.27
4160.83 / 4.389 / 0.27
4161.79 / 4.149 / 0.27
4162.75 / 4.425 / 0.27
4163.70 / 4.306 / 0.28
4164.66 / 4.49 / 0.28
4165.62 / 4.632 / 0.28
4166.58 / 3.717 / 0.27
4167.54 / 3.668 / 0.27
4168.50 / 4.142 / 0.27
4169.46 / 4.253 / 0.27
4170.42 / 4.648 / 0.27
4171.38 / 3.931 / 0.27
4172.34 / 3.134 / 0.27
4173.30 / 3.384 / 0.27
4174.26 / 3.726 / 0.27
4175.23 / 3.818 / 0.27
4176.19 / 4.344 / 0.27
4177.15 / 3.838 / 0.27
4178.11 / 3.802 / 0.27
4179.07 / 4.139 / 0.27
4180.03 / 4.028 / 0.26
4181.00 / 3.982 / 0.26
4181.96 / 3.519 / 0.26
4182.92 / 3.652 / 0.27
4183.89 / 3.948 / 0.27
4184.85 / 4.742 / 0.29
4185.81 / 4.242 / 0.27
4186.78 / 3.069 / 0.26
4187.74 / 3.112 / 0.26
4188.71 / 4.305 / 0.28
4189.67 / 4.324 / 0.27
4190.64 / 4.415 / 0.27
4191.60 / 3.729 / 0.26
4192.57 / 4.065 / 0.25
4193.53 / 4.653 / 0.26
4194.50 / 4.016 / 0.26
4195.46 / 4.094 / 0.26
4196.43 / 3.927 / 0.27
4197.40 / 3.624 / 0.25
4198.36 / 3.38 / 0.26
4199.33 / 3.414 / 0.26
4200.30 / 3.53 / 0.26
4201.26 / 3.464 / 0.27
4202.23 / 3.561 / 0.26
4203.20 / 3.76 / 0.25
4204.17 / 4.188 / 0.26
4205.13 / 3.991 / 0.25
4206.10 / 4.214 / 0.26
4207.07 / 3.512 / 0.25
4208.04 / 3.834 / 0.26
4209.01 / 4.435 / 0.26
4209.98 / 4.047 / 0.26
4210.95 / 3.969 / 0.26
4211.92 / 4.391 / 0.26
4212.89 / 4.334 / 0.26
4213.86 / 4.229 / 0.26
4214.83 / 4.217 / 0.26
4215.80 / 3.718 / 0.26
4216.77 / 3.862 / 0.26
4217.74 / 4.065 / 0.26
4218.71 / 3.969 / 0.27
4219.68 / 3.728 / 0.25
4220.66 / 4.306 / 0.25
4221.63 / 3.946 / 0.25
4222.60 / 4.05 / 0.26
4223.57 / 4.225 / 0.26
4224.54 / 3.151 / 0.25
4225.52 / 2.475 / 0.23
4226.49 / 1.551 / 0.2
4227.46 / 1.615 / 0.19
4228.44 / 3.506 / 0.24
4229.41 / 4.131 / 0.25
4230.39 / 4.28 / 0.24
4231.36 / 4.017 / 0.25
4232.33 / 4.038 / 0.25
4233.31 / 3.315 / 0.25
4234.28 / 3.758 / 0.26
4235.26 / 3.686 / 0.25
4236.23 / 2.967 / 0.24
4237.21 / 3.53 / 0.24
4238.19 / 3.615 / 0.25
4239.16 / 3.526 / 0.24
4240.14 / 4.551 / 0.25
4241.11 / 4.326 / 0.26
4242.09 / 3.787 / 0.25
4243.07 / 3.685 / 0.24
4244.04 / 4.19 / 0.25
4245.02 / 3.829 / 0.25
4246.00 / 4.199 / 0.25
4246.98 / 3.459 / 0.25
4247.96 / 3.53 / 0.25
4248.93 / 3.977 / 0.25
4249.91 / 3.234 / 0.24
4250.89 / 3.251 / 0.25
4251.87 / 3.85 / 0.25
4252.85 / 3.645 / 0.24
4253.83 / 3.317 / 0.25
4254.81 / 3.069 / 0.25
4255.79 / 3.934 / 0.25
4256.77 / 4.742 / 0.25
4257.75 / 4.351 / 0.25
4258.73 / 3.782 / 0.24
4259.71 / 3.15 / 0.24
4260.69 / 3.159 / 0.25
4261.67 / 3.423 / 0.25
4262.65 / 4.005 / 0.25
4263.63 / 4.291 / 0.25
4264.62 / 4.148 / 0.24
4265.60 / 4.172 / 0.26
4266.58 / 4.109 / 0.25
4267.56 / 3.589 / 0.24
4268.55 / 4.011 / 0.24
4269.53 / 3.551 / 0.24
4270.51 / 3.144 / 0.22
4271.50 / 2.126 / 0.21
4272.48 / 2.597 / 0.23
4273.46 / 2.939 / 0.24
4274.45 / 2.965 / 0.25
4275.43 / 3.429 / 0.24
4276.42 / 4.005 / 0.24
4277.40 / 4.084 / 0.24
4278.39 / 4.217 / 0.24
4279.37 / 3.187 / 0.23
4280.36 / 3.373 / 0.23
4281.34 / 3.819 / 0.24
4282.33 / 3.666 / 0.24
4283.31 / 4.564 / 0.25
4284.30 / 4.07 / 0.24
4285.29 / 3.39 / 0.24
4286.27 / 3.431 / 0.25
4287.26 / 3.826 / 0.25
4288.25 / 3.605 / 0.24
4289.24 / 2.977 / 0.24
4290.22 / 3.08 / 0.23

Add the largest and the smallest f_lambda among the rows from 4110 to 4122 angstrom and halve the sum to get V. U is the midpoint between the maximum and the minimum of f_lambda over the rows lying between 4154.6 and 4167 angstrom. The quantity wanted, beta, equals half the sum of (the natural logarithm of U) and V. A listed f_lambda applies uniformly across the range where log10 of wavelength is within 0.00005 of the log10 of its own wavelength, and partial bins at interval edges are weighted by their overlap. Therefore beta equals 2.86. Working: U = 3.98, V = 4.34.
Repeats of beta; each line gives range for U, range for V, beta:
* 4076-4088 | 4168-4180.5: 2.66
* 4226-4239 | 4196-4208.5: 2.43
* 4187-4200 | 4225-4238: 2.14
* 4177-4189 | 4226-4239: 2.14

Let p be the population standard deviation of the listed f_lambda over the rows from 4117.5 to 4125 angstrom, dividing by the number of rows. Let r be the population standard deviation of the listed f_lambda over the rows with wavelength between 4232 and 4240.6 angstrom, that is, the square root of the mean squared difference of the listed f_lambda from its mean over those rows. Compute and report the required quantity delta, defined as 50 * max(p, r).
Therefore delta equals 21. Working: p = 0.33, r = 0.42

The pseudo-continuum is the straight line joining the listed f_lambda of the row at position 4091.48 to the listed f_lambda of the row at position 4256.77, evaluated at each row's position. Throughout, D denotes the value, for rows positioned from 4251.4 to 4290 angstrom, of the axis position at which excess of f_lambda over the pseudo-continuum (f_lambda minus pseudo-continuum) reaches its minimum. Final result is 4271.50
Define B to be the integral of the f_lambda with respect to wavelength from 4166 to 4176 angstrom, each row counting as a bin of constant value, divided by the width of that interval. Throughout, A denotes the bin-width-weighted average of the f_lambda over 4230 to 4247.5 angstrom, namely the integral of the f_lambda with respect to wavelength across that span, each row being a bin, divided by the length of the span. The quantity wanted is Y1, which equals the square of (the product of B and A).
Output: 217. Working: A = 3.82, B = 3.86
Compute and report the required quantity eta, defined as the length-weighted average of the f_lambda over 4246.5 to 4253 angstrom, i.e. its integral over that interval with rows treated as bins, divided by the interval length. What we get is 3.6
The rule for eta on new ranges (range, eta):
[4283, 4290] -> 3.6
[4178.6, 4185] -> 4.0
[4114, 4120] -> 4.3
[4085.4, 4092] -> 4.6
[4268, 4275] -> 3.1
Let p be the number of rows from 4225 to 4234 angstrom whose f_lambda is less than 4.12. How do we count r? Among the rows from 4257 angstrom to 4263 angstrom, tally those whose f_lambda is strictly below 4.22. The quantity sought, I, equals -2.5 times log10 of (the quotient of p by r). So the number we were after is -0.4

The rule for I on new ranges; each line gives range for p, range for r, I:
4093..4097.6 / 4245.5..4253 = 1.5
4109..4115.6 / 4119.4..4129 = 0.3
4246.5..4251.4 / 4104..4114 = 0.5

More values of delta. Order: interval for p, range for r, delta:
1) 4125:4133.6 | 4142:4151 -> 24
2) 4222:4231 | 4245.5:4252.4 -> 52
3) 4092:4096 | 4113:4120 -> 17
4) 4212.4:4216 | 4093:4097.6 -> 12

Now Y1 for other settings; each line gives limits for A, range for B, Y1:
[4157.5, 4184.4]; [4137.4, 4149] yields 294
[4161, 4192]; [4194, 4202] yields 216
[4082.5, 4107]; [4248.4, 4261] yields 217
